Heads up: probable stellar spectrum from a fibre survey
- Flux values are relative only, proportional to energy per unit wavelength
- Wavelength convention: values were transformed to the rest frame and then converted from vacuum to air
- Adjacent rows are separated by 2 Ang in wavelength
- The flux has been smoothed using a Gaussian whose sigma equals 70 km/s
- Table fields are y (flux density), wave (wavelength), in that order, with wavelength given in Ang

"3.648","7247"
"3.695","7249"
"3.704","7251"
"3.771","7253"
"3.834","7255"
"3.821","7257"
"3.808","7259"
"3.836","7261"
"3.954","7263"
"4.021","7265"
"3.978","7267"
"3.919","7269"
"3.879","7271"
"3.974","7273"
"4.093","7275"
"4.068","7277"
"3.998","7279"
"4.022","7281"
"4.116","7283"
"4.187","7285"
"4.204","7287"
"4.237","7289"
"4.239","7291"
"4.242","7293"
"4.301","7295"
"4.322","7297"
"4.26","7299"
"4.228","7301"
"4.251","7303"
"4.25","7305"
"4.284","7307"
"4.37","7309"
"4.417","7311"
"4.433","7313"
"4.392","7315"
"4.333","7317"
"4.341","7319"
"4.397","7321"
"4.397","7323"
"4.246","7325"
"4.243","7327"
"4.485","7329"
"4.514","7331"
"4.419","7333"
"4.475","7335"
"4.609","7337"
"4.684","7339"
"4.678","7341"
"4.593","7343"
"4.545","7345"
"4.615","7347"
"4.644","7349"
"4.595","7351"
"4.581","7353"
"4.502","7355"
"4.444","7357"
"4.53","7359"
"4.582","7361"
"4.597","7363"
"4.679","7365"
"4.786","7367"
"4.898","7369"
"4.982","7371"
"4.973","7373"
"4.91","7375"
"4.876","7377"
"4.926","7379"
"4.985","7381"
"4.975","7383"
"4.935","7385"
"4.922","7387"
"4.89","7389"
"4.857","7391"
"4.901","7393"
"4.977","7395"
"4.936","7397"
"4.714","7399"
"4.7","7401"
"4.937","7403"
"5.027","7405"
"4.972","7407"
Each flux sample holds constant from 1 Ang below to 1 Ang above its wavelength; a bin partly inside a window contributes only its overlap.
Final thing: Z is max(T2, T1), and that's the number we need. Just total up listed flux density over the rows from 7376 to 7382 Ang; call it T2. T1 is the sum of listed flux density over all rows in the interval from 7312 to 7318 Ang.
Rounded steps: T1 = 13.2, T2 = 14.8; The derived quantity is 14.8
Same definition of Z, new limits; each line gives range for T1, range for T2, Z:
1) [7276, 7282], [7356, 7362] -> 13.6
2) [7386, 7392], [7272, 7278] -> 14.7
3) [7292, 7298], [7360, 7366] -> 13.9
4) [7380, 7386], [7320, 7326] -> 14.9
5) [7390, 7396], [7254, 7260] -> 14.7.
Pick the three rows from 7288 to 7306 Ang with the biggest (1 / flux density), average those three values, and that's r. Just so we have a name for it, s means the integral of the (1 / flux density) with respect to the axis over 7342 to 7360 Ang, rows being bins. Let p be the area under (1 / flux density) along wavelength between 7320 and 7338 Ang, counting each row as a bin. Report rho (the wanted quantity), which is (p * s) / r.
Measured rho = 68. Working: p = 4.1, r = 0.24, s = 3.95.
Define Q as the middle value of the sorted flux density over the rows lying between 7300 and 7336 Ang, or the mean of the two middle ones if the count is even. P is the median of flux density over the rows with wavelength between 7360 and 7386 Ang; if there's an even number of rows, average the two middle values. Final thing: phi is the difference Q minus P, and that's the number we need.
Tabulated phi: -0.53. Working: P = 4.9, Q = 4.4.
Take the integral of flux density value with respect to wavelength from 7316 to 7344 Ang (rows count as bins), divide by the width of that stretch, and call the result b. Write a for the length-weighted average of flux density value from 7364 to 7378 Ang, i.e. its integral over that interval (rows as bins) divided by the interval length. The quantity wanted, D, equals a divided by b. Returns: 1.09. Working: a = 4.9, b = 4.46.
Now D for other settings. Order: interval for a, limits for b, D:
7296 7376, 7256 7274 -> 1.15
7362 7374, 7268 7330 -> 1.14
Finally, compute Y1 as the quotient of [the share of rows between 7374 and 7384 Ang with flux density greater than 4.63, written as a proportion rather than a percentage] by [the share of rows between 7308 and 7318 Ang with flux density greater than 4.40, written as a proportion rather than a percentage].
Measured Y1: 2.5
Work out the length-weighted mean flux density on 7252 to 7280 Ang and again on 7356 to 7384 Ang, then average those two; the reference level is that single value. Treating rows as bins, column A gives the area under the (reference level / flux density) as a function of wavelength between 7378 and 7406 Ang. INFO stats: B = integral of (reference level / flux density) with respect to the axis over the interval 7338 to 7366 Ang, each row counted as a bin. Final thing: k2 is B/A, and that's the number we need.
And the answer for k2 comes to 1.07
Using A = 24.9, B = 26.6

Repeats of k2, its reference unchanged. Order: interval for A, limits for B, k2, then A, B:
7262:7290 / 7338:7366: 0.88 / 30.2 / 26.6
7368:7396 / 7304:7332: 1.13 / 24.8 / 28.0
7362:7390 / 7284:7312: 1.14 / 25.0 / 28.6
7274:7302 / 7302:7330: 0.96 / 29.2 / 28.1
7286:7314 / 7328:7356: 0.94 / 28.5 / 26.7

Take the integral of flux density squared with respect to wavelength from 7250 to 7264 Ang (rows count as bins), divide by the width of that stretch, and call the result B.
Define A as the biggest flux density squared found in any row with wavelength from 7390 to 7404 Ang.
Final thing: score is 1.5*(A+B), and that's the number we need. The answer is 59.0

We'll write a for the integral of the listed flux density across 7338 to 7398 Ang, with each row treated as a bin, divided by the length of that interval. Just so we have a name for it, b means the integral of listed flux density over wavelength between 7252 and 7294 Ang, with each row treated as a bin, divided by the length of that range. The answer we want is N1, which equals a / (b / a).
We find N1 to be 5.7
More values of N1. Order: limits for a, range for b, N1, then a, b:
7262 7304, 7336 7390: 3.6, 4.12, 4.7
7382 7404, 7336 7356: 5.2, 4.89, 4.6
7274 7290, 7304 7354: 3.8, 4.12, 4.5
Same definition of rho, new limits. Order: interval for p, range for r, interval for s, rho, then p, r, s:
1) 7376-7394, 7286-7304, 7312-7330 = 64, 3.7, 0.24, 4.13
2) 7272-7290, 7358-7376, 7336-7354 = 78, 4.4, 0.22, 3.90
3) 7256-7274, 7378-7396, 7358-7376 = 85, 4.6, 0.20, 3.78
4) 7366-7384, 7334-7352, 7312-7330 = 68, 3.7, 0.22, 4.13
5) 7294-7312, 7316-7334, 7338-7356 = 70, 4.2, 0.23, 3.91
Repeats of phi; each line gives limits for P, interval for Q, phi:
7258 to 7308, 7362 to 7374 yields 0.73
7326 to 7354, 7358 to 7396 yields 0.31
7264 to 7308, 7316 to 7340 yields 0.21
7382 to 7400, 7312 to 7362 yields -0.42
